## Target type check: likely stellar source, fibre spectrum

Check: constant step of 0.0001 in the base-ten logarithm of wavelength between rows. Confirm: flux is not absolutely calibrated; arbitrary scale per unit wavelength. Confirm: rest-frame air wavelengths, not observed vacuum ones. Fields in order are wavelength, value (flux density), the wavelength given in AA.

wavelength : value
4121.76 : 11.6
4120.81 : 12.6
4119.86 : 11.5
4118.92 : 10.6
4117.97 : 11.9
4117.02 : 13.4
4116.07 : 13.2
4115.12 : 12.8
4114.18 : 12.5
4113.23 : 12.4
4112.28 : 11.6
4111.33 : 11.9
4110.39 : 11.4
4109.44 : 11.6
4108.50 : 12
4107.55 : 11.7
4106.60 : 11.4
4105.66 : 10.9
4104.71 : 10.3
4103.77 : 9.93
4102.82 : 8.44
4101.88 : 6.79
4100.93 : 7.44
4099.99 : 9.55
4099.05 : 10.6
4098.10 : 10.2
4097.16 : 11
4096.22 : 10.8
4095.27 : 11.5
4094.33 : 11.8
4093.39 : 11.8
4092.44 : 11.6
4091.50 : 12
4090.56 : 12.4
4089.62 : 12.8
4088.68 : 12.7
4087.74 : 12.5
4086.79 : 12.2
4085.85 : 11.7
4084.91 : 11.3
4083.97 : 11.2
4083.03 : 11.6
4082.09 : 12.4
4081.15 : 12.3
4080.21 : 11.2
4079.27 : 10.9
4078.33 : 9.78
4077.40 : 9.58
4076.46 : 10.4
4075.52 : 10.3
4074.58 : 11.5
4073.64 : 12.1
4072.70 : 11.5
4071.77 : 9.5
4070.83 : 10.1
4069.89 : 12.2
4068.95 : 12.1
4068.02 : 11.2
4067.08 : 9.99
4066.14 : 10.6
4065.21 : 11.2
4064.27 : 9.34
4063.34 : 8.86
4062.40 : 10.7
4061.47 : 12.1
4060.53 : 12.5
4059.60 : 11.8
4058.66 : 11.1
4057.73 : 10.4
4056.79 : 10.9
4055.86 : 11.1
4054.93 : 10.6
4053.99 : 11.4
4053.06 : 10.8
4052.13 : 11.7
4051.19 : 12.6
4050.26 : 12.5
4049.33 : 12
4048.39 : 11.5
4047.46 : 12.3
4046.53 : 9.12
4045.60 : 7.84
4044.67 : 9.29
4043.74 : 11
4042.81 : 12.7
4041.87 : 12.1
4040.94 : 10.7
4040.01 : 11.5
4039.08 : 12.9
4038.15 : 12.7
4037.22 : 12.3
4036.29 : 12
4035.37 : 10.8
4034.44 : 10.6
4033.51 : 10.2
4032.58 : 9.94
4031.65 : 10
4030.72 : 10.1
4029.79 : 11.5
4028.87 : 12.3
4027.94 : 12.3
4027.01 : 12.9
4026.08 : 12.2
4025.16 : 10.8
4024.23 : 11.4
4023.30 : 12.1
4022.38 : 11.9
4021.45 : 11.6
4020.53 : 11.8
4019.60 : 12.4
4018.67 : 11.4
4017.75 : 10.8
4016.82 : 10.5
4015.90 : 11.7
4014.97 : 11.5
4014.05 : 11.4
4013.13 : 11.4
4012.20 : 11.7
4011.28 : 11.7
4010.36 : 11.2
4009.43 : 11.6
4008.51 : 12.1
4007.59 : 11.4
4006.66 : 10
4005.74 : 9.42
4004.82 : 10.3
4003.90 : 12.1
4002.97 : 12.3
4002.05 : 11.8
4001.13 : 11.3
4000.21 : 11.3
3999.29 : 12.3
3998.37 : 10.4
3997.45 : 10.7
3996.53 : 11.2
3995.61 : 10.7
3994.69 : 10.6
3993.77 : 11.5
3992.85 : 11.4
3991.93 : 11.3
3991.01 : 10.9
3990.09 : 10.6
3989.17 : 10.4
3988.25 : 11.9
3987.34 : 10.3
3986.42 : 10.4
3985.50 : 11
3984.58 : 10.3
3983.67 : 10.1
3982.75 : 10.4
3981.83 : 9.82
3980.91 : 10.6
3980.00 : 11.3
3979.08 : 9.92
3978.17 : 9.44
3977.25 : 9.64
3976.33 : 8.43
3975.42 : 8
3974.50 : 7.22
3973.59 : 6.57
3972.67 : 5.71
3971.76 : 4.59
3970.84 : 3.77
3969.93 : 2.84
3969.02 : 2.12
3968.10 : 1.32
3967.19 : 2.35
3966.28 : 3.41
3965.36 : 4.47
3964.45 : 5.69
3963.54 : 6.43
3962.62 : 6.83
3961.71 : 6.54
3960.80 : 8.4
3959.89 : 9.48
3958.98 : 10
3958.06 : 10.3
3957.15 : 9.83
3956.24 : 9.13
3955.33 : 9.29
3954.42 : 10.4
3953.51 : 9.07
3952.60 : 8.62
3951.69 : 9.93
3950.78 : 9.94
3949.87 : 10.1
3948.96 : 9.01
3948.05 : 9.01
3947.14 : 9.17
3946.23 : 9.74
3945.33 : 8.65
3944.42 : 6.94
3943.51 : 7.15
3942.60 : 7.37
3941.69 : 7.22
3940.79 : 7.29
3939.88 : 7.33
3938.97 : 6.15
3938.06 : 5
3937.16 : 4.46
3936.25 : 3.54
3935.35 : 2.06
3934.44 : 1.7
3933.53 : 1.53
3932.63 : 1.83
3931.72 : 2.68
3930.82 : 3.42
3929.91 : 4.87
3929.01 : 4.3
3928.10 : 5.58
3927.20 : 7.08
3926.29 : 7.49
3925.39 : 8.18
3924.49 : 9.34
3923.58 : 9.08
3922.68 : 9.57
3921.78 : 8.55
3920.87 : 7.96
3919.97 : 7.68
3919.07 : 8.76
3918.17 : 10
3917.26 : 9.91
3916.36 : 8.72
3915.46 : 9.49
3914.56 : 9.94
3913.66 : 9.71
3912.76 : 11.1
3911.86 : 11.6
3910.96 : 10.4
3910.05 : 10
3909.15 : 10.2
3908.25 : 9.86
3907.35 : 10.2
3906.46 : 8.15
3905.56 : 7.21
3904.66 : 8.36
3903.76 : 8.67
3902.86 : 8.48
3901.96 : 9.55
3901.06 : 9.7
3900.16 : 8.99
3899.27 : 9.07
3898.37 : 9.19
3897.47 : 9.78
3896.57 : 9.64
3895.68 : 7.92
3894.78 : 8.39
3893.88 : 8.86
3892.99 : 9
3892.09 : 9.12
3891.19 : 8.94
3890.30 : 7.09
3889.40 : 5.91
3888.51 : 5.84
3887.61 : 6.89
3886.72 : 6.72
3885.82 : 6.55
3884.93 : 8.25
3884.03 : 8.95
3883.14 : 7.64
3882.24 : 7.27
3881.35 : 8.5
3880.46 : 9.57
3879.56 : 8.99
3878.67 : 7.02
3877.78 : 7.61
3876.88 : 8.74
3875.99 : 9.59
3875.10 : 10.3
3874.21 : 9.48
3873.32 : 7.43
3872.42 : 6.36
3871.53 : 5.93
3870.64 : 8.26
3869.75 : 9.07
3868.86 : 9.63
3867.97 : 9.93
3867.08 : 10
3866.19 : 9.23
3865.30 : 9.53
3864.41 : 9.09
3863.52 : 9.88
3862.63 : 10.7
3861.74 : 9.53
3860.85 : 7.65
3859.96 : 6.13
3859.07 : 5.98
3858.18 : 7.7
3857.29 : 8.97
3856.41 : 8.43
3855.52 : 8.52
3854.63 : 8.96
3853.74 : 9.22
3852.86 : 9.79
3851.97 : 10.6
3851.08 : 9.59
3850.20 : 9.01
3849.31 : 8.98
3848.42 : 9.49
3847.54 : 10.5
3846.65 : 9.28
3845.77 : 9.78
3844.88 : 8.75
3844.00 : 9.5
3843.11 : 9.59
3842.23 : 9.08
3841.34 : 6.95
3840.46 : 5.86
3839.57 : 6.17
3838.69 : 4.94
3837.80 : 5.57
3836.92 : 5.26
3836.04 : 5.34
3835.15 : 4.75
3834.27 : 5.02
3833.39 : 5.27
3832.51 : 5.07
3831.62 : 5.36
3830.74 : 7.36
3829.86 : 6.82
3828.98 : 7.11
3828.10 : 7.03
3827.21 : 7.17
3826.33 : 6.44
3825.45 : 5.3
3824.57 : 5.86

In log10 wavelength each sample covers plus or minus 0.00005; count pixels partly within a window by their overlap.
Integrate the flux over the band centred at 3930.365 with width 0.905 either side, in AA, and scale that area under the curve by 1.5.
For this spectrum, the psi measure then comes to 11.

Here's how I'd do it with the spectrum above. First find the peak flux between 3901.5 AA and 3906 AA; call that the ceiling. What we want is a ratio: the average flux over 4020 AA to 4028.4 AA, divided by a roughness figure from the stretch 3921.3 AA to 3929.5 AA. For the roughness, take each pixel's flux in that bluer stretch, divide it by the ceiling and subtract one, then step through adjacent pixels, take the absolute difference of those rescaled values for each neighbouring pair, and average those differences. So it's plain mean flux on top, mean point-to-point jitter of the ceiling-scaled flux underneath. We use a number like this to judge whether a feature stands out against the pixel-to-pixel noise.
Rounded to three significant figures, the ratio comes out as 133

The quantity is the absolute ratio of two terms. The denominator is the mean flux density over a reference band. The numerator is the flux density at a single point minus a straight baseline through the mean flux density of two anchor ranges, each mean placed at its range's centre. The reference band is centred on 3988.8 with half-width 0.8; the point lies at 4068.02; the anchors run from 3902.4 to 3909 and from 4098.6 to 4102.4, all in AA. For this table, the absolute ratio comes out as 0.23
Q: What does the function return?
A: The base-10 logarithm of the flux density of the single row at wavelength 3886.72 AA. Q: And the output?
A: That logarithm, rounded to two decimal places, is 0.83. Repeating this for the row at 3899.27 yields 0.96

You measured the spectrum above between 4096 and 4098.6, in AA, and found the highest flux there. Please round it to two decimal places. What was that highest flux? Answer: 11.00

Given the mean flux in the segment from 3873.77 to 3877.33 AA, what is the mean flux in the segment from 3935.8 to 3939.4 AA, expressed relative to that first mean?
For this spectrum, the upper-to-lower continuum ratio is 0.5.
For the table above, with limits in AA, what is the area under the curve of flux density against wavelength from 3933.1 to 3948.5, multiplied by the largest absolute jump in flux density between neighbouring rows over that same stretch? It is 162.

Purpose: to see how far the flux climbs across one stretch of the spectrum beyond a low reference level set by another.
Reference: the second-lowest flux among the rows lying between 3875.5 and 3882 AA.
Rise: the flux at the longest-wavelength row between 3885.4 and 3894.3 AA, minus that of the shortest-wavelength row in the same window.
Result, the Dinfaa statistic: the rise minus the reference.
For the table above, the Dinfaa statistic -5.3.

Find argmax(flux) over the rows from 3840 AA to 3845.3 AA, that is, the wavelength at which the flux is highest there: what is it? 3843.11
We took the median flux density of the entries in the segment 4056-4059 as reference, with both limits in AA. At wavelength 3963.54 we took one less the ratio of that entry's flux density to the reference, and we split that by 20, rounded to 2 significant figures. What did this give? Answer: 0.021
